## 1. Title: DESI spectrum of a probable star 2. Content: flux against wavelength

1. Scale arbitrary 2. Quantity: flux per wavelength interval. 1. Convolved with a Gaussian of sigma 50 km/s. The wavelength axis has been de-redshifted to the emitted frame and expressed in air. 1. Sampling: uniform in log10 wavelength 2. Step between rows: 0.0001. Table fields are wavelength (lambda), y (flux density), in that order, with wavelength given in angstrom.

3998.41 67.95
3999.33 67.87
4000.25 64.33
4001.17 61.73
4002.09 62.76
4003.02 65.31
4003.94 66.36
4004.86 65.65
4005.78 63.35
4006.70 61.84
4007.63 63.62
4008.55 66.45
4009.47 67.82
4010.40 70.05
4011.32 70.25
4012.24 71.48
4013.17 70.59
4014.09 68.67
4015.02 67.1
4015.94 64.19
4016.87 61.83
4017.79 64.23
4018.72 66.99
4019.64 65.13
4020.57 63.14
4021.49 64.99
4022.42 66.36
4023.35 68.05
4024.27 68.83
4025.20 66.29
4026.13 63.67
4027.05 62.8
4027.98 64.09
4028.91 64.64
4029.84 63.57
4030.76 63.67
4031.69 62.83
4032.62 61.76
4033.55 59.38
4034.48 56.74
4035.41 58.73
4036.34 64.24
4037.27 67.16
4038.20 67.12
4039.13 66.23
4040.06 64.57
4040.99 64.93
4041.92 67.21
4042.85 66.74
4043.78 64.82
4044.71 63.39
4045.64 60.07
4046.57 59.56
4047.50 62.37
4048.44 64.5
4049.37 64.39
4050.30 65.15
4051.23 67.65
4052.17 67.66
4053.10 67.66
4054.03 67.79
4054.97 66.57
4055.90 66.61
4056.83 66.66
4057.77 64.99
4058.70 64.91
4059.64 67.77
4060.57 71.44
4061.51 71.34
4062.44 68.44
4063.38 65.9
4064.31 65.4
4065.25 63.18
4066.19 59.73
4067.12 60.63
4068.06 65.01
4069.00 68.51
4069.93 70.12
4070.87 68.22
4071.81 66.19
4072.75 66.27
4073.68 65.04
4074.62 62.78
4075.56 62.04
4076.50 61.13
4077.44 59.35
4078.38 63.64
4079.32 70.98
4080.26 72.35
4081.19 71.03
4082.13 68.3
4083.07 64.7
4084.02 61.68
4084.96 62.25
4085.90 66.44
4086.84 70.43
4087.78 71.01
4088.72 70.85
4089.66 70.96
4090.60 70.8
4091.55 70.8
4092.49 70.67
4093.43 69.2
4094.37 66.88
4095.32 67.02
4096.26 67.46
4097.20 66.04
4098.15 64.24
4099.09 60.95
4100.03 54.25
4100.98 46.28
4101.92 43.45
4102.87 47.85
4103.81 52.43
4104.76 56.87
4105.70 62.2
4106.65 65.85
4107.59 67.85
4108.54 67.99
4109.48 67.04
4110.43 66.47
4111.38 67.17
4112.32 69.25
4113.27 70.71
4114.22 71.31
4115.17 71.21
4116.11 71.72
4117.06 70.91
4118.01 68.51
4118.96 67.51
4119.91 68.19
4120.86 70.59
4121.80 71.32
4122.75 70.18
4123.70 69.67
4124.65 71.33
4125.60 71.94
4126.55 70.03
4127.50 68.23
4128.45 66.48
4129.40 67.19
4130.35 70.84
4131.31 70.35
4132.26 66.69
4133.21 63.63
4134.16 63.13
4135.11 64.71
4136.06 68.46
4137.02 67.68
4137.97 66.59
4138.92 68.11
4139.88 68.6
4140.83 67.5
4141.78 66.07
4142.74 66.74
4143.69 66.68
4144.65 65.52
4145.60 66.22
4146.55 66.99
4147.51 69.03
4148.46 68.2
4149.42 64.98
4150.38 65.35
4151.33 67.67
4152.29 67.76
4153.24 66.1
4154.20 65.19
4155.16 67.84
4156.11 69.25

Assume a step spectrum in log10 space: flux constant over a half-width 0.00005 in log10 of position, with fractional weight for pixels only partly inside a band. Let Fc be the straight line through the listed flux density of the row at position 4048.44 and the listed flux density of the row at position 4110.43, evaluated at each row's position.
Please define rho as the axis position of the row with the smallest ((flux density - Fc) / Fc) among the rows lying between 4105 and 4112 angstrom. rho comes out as 4105.70 angstrom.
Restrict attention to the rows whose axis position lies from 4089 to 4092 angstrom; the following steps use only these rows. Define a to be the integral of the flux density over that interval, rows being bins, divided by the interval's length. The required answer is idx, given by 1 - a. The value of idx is -70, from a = 71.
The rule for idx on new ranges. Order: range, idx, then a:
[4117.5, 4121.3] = -68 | 69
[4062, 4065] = -65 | 66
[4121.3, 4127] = -70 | 71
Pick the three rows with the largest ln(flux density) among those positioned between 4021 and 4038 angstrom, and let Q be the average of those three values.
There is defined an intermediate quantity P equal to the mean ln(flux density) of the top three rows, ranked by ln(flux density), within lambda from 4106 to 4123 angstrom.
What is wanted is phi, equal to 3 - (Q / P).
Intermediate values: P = 4.269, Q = 4.22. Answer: 2.01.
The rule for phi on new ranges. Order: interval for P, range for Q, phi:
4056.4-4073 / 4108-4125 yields 2.00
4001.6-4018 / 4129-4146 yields 2.00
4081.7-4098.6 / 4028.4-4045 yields 2.01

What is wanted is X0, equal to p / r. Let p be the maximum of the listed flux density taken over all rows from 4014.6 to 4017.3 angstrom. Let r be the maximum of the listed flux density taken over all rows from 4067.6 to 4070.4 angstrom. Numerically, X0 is 0.96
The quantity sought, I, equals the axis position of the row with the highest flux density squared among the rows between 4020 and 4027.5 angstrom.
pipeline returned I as 4024.27 angstrom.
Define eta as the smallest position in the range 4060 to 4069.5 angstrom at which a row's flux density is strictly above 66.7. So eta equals 4060.57 angstrom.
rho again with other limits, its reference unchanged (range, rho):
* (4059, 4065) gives 4064.31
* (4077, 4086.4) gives 4077.44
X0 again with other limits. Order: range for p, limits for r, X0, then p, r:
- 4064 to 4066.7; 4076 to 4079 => 1.03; 65.4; 63.64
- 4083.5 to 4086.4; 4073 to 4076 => 1.02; 66.44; 65.04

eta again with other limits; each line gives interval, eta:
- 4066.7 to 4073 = 4069.00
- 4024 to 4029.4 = 4024.27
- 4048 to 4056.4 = 4051.23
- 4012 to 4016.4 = 4012.24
